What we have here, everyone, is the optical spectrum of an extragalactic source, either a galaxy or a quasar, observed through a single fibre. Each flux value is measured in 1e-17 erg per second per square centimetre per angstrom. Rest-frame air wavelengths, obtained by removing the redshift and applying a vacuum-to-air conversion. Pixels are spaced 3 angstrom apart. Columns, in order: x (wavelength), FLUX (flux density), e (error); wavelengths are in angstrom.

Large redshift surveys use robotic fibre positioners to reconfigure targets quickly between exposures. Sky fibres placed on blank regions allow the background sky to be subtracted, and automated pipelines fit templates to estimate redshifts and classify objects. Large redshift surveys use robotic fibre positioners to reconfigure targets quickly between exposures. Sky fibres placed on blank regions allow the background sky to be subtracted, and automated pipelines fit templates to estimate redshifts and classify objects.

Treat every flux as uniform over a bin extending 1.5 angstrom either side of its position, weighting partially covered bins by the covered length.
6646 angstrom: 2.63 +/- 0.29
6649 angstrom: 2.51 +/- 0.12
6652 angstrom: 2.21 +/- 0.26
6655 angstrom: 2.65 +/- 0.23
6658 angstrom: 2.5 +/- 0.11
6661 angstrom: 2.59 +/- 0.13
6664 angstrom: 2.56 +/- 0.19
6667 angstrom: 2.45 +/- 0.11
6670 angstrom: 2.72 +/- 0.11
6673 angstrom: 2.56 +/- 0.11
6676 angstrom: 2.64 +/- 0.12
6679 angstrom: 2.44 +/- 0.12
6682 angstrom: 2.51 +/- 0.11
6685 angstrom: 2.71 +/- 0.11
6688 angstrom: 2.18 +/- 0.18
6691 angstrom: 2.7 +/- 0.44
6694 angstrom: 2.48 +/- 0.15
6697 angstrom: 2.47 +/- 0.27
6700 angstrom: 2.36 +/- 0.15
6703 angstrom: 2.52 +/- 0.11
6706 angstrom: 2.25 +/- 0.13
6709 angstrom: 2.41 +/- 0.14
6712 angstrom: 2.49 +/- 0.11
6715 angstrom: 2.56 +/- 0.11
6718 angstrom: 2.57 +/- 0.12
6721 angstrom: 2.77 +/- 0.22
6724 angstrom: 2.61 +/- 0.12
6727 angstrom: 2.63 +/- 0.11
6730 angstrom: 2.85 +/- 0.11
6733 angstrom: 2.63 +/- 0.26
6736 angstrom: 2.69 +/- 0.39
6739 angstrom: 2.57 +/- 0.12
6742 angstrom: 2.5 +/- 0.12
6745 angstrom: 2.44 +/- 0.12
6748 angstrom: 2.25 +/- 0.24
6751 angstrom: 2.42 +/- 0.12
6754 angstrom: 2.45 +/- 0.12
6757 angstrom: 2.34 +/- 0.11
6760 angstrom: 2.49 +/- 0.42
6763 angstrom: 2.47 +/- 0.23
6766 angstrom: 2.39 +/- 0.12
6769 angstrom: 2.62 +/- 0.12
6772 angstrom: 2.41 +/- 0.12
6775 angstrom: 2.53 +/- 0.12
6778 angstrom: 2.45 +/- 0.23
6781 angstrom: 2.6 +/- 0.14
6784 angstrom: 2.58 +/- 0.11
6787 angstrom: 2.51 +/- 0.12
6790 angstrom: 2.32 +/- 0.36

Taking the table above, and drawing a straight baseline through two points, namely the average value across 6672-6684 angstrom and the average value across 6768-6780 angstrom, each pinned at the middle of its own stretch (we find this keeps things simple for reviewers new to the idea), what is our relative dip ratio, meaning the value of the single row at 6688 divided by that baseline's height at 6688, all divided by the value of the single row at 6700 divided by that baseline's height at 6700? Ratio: 0.922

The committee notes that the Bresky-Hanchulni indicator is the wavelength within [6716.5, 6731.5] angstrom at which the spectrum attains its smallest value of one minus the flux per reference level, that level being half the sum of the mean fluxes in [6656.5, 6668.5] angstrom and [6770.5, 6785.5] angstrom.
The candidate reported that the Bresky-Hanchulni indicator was 6730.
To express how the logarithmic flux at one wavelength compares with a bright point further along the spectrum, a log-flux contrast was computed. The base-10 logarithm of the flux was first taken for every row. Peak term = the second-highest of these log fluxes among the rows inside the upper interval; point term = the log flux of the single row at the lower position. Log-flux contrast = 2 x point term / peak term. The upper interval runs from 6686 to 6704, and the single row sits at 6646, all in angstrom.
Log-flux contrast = 2.09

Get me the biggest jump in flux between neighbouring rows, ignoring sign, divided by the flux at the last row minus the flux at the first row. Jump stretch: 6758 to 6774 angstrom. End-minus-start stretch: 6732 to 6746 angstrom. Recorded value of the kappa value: -1.21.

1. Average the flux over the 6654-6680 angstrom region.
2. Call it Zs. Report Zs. 2.57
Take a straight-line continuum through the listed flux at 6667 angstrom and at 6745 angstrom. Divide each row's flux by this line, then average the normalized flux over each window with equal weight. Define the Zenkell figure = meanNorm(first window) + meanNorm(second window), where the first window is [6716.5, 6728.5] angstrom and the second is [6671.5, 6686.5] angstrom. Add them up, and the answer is 2.13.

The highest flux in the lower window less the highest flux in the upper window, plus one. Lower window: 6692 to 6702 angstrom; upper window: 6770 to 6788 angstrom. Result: 0.88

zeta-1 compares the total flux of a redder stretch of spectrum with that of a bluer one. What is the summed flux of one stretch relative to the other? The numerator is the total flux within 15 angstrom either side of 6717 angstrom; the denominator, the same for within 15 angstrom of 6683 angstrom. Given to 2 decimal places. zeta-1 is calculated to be 1.01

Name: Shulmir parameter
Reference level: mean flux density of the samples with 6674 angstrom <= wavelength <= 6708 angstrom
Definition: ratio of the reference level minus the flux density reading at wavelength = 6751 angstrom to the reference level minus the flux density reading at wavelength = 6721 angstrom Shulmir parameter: -0.2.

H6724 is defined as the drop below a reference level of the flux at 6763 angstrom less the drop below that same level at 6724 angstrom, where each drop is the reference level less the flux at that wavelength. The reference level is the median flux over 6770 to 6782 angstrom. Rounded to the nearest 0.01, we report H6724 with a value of 0.14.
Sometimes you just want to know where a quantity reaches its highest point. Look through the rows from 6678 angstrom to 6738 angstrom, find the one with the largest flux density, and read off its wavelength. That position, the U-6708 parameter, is 6730 angstrom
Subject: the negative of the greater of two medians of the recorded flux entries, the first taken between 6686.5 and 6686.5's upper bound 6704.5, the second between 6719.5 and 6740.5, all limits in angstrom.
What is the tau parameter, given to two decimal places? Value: -2.63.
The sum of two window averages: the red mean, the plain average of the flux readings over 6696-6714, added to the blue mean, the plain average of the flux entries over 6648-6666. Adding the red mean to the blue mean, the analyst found 4.92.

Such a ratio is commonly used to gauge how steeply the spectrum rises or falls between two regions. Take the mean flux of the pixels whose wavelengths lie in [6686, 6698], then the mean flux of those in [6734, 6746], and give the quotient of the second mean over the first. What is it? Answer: 1.04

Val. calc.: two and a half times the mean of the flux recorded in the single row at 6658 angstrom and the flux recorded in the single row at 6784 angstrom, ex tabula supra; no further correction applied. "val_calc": 6.35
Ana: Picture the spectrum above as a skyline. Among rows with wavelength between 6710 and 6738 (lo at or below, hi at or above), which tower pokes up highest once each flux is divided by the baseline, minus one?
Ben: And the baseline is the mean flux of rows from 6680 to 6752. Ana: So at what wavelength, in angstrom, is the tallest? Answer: 6730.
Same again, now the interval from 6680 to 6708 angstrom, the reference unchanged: 6685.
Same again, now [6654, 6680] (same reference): 6670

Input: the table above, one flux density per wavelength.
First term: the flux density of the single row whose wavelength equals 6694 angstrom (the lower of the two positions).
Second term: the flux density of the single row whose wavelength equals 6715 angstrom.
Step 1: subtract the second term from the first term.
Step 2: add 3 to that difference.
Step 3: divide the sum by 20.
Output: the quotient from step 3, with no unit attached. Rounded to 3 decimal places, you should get 0.146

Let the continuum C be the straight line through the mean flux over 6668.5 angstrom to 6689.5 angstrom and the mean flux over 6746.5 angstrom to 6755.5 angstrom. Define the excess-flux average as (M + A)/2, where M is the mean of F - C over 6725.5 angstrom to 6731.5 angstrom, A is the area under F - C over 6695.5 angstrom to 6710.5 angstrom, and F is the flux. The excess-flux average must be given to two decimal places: -0.45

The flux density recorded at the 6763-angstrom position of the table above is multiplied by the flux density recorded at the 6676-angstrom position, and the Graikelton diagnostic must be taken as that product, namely 6.52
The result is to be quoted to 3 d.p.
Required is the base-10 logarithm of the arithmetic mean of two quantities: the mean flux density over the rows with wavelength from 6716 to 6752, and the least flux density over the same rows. 0.383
